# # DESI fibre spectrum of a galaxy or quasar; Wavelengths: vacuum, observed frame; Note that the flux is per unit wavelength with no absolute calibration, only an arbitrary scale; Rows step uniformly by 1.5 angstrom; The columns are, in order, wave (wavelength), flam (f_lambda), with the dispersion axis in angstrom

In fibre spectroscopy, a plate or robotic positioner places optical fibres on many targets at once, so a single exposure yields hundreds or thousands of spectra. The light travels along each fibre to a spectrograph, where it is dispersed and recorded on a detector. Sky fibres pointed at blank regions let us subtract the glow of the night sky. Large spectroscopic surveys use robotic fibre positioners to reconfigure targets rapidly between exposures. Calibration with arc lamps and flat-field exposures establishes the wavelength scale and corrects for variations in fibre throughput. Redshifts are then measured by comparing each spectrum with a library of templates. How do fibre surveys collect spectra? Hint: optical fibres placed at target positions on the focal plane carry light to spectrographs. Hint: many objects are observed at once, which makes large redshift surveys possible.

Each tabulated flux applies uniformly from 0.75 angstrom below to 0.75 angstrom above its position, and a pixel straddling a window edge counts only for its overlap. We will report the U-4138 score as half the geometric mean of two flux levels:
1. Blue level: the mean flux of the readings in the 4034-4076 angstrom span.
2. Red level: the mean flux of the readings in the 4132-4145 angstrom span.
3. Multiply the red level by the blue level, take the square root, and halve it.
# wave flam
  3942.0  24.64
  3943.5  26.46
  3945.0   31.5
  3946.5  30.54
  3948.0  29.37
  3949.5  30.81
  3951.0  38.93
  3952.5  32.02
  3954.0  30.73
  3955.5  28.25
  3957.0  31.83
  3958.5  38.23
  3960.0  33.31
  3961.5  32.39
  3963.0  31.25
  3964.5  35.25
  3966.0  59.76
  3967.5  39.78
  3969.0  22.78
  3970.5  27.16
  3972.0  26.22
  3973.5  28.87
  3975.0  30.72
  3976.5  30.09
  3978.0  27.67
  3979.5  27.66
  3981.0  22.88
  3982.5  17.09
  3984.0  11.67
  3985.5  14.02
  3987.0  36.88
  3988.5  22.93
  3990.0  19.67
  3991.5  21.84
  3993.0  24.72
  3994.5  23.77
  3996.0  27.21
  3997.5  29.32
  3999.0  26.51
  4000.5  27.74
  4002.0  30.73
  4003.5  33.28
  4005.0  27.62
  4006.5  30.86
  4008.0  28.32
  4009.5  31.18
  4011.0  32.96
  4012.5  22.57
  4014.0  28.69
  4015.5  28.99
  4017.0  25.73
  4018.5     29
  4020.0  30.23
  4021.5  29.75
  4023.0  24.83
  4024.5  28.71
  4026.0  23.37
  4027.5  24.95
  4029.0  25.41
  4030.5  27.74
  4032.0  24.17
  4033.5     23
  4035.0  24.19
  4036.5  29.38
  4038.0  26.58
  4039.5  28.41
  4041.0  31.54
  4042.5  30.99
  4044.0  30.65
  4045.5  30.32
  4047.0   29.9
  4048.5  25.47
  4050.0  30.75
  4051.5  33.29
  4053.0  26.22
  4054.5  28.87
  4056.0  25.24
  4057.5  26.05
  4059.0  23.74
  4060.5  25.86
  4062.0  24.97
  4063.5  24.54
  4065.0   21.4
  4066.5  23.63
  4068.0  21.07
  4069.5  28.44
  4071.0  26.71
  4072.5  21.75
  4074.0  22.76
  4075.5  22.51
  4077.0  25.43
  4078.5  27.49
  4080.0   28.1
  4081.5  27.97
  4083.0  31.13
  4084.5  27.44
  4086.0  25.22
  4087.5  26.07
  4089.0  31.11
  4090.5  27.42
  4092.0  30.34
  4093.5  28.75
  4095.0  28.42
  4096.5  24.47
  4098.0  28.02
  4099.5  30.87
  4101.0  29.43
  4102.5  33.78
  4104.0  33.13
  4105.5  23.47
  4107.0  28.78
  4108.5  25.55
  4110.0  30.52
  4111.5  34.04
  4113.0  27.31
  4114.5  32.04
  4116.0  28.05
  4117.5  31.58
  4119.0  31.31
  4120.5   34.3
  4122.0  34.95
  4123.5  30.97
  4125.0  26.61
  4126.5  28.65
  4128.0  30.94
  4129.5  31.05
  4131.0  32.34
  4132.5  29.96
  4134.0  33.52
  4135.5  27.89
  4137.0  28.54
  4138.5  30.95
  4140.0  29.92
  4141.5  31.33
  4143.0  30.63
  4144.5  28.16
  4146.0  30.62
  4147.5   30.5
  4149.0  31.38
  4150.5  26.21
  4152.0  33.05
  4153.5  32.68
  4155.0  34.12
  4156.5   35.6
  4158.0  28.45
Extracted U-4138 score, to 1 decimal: 14.2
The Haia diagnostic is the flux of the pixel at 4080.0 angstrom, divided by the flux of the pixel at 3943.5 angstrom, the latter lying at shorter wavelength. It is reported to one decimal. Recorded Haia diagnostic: 1.1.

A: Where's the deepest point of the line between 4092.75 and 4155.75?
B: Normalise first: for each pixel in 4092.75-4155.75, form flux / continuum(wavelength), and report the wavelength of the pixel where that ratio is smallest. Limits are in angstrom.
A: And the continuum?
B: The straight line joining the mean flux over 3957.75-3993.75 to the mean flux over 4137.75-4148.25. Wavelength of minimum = 4105.5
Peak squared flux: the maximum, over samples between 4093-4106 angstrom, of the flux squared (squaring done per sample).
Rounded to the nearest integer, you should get 1141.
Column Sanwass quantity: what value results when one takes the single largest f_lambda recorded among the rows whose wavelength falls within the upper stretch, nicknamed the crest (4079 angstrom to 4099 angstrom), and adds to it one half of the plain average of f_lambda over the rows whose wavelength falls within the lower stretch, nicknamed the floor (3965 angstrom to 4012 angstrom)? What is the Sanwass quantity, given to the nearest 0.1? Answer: 45.0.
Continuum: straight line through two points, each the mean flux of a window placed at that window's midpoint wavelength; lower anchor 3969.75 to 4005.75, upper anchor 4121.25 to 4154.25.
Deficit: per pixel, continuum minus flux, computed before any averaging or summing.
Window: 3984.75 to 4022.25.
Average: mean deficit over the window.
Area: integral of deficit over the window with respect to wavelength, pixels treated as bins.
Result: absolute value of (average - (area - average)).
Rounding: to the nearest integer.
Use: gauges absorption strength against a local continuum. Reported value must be 43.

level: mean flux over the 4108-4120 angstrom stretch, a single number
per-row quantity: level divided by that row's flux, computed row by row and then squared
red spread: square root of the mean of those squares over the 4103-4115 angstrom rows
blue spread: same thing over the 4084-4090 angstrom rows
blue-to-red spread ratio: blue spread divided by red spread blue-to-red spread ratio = 1.1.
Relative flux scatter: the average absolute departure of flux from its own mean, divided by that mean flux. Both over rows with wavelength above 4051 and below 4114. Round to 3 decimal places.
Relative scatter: 0.100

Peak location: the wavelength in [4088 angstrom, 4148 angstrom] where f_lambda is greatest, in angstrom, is 4122.0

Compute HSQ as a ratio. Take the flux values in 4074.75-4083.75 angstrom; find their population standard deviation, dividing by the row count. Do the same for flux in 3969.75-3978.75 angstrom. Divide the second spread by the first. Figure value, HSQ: 0.6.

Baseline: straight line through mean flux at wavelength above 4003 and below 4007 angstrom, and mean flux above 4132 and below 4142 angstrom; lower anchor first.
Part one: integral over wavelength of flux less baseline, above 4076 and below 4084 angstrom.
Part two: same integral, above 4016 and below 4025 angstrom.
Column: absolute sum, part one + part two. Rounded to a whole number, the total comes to 41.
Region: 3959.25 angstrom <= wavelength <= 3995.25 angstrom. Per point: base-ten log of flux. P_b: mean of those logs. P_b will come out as 1.42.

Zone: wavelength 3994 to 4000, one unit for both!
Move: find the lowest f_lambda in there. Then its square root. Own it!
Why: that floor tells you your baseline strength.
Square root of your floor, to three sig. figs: 4.88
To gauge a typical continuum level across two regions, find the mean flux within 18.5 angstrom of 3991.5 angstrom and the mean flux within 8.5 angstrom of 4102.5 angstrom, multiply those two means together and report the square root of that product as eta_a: 27.4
